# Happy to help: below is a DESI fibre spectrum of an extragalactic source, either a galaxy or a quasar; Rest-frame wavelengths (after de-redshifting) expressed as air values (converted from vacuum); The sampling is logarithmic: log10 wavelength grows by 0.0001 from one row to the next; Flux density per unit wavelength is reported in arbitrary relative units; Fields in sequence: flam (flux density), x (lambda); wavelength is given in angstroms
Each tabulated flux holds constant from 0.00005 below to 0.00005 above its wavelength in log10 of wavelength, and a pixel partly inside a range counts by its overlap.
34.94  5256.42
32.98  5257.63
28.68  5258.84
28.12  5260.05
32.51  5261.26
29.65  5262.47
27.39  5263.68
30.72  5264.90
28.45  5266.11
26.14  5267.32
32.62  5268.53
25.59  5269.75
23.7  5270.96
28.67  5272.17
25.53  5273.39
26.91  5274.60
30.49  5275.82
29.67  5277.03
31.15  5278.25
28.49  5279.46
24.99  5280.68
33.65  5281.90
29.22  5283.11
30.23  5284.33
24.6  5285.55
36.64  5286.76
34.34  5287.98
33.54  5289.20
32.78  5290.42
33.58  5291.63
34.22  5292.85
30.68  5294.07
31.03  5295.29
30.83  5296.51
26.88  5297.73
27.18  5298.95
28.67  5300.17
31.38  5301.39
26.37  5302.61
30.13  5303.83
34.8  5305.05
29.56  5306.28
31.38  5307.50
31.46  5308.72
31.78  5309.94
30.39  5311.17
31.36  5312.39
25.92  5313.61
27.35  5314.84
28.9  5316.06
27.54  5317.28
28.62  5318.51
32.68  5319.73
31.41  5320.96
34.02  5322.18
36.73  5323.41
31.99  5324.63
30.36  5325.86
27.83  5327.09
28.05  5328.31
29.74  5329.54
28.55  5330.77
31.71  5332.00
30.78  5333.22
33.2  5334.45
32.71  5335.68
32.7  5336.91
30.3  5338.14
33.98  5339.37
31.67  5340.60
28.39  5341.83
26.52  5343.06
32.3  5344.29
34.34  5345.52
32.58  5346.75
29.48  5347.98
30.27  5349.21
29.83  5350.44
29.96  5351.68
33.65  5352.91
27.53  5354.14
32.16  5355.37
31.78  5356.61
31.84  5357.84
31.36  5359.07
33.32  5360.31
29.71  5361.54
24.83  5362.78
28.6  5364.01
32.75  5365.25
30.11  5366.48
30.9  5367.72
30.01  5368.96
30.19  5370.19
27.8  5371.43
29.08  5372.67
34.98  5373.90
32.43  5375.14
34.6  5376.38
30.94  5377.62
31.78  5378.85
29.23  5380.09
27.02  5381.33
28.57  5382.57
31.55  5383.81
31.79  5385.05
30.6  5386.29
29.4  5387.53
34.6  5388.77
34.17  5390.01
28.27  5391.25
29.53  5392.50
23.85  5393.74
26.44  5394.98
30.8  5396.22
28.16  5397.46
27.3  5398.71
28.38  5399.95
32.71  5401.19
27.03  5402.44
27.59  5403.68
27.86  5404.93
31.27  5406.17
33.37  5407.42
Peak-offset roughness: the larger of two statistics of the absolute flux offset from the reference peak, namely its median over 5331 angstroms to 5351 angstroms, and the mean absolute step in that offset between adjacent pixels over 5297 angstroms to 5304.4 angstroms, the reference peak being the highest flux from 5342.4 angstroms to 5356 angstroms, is 2.7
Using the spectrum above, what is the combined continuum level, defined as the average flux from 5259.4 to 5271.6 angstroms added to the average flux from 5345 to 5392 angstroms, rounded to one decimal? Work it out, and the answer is 59.3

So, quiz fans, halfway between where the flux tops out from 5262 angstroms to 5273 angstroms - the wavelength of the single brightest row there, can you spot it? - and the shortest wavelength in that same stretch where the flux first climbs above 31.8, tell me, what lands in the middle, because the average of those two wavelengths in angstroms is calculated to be 5268.5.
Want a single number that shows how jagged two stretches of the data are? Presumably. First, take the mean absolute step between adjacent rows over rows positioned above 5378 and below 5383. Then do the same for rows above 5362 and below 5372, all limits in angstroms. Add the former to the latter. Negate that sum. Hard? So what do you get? -4.2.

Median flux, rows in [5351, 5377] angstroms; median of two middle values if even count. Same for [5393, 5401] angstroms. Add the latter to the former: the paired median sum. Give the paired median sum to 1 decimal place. 58.6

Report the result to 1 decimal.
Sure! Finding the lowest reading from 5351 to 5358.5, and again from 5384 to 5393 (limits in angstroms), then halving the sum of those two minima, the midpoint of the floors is 27.9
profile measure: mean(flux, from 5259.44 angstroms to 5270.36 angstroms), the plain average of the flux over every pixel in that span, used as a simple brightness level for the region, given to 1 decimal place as 29.0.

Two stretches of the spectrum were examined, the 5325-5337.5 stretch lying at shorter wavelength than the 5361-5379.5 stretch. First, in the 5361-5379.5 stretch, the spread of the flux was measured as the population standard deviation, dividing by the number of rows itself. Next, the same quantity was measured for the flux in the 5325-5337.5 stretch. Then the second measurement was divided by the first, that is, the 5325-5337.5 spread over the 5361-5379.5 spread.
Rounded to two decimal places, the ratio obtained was 0.76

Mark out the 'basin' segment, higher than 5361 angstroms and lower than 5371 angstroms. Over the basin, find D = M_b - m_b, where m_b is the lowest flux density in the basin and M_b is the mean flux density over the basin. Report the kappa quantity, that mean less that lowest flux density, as 4.8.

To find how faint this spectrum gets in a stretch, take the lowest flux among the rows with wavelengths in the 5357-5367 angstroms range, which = 24.83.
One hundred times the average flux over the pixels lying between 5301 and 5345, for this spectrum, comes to 3063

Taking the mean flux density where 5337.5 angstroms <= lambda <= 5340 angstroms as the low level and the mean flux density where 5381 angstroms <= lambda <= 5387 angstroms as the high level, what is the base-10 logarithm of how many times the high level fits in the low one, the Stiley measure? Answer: 0.03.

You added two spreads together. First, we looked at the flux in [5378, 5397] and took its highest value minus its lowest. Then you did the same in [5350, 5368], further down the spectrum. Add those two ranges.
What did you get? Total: 19.6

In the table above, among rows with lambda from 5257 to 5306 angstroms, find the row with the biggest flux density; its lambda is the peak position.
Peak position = 5286.76 angstroms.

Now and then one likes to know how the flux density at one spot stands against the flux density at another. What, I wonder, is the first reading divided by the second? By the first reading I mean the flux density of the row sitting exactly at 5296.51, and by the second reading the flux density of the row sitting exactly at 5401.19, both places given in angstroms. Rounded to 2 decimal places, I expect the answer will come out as 0.94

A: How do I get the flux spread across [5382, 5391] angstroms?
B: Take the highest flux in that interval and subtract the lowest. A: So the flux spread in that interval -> 6.0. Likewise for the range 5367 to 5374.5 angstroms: 7.2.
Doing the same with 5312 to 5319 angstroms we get 5.4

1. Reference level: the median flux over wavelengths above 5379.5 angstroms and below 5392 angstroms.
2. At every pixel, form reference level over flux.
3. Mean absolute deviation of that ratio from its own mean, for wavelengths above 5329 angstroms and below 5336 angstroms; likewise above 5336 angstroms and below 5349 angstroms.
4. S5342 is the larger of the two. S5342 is 0.066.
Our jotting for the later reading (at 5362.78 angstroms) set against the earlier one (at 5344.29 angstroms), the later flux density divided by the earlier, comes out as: 0.77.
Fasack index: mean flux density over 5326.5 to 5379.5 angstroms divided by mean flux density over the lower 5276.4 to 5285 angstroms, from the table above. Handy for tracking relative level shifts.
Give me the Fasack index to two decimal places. 1.04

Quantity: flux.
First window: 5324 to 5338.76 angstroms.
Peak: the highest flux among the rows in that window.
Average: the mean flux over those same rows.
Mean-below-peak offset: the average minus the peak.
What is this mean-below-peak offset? -2.5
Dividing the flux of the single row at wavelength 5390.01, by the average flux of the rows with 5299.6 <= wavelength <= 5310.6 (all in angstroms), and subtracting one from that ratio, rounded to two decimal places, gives 0.12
